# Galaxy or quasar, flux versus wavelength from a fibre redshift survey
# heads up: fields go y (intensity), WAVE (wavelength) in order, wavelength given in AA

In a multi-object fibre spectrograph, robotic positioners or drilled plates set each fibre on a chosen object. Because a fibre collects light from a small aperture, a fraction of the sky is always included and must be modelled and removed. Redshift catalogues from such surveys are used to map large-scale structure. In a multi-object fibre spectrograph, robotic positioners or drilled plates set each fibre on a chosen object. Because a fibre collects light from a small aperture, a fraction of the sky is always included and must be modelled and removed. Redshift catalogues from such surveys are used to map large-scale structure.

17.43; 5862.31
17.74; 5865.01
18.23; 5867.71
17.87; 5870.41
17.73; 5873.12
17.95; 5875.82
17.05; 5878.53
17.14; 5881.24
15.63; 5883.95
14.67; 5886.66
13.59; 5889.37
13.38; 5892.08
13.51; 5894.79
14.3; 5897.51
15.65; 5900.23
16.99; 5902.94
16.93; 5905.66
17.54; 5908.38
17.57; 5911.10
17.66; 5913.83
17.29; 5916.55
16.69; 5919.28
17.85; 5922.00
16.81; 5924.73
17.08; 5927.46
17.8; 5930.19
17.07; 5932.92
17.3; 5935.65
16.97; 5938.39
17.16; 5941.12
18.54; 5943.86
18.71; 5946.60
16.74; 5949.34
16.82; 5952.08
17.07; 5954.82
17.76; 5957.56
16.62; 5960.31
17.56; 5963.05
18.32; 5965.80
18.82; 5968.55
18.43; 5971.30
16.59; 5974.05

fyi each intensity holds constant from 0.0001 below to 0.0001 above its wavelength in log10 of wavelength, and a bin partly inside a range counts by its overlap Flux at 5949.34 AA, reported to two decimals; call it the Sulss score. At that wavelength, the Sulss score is 16.74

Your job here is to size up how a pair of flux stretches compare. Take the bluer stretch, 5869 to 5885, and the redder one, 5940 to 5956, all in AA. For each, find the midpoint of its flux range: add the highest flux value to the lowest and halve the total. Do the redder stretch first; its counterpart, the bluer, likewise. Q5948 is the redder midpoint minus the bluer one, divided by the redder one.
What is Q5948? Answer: 0.05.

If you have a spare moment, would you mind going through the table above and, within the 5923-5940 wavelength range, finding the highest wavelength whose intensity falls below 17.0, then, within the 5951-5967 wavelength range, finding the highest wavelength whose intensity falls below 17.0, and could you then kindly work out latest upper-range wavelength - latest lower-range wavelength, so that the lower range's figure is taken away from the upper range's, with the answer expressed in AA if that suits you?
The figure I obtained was 21.9 AA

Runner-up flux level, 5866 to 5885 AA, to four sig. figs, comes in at 17.95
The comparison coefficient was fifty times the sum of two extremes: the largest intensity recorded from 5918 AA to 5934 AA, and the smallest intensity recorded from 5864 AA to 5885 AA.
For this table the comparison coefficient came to 1674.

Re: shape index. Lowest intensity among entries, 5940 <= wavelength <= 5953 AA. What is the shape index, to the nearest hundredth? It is 16.74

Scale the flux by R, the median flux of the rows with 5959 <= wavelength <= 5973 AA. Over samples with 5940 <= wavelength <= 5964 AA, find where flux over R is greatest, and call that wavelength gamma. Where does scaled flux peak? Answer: 5946.60 AA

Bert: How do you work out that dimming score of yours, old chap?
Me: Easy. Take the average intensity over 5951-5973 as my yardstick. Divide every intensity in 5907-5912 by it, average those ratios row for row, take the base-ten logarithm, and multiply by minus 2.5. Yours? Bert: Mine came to 0.01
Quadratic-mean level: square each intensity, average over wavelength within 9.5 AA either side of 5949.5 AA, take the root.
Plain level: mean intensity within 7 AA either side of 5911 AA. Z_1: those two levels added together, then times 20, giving 699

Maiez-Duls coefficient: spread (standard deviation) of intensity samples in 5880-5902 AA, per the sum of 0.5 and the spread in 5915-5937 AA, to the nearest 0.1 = 1.4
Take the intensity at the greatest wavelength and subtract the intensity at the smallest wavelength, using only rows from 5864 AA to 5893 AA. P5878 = -4.4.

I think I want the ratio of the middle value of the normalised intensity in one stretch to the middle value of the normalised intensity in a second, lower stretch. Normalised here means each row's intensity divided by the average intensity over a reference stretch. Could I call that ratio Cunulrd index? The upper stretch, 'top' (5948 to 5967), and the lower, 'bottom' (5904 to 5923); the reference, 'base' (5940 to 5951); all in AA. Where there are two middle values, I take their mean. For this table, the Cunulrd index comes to 0.97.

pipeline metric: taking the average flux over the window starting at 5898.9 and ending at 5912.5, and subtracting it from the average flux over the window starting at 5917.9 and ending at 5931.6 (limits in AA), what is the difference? 0.3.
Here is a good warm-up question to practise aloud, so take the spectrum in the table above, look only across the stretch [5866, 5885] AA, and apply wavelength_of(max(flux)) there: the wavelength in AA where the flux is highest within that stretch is 5867.71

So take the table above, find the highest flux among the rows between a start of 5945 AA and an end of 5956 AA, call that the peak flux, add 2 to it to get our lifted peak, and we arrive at 20.7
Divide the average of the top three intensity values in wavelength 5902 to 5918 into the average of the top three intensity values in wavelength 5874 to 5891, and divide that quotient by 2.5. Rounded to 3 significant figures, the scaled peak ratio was 0.395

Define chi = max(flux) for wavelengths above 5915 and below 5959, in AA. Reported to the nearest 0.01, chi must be 18.71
